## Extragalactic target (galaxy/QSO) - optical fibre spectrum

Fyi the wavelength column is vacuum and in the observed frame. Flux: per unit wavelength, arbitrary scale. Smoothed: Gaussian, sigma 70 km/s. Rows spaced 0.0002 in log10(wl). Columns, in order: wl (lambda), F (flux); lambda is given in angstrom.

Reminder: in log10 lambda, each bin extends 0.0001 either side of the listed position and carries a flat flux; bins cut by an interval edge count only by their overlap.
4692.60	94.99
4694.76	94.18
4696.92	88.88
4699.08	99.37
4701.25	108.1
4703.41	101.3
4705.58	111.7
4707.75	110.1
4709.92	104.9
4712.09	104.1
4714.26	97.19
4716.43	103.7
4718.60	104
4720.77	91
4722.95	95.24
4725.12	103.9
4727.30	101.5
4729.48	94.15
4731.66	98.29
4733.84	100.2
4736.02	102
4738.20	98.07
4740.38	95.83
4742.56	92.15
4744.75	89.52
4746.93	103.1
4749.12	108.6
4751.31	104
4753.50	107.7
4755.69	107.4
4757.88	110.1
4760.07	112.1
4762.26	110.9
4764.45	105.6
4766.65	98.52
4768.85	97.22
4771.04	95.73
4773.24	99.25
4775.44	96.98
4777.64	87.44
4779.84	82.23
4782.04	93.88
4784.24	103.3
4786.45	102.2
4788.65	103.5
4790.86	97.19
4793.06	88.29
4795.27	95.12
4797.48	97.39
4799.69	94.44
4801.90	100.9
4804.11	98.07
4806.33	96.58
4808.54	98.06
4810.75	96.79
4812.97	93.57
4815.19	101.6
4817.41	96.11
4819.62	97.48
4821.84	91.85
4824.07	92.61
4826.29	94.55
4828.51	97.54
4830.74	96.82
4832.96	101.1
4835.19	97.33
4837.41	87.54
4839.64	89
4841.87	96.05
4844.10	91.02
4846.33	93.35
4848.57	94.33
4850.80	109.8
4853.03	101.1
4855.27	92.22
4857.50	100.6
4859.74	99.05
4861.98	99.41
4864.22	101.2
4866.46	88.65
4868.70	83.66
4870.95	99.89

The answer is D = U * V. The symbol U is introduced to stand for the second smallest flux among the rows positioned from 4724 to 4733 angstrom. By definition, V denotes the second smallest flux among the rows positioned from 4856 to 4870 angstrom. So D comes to 8713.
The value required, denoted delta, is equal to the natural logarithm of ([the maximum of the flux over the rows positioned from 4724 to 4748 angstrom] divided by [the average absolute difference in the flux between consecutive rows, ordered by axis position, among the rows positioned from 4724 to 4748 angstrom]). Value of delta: 3.2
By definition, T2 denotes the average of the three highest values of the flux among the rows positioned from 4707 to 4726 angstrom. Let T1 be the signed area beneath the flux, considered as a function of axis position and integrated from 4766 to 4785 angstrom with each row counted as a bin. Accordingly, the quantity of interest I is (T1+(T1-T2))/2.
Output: 1747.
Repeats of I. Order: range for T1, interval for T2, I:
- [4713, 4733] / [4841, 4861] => 1925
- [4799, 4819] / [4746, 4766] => 1893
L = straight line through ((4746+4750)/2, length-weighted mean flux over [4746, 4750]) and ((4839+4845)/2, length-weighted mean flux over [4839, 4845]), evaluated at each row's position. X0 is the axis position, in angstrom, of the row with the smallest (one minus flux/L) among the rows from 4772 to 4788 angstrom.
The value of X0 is 4784.24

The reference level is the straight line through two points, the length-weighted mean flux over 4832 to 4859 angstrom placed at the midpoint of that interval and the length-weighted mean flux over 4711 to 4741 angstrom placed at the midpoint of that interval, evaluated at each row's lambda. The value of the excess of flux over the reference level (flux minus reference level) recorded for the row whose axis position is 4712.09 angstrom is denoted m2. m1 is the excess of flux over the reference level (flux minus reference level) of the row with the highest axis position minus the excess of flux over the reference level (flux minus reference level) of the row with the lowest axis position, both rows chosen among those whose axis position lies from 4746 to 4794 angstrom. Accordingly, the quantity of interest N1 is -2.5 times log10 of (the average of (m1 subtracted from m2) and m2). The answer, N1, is -2.6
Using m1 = -14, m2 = 4.4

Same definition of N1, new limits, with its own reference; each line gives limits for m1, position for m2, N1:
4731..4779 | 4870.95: -2.4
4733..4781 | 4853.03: -2.8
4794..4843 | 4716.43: -1.2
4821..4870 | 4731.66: -1.0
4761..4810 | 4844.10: 0.5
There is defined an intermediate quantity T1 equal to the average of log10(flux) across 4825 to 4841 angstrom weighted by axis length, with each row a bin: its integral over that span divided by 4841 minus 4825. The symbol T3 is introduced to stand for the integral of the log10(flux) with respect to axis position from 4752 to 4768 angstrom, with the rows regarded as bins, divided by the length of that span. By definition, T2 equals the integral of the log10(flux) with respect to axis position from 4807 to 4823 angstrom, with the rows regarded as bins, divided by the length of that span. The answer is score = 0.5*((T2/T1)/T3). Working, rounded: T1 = 1.98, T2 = 1.984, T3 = 2.03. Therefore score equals 0.247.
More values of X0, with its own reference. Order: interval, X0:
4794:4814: 4801.90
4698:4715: 4705.58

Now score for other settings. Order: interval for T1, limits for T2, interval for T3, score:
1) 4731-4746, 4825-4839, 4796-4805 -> 0.251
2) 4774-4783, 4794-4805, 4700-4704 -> 0.251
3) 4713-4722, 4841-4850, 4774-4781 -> 0.253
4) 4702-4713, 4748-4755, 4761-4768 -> 0.248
